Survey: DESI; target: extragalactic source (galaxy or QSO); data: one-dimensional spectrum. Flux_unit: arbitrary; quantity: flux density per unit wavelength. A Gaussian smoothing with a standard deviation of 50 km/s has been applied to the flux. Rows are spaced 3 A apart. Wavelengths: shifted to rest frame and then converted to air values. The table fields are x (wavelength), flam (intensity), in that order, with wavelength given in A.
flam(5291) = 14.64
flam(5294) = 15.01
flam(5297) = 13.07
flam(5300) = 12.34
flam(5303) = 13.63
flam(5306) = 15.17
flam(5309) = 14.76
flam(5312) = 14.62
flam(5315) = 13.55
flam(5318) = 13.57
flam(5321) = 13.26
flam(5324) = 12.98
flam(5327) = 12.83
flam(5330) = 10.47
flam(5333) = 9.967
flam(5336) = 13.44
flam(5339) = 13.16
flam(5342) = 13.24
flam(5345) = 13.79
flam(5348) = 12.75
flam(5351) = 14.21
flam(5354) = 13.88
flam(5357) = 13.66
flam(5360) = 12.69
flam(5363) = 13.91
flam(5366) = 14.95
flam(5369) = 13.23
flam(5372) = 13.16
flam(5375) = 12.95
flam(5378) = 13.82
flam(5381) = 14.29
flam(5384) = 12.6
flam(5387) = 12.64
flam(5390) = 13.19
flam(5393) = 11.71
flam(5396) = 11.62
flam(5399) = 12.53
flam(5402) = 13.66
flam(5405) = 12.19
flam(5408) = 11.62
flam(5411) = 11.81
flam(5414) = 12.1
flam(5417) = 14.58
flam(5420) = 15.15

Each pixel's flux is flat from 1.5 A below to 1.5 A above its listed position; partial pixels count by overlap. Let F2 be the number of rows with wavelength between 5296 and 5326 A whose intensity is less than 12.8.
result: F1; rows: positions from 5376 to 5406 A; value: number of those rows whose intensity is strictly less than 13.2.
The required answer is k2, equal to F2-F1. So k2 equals -6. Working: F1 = 7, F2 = 1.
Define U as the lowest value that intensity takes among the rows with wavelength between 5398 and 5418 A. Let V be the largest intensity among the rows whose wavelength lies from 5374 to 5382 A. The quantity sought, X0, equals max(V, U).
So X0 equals 14.3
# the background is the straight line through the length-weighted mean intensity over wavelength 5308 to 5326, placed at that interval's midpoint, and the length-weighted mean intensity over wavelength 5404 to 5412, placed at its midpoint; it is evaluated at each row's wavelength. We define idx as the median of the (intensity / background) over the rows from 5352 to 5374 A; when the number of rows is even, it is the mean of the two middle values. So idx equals 1.06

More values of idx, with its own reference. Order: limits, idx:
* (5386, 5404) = 1.03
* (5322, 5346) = 0.97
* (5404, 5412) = 1.00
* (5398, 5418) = 1.03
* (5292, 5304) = 0.95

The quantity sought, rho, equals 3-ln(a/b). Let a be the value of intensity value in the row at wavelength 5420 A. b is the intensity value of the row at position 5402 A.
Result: 2.90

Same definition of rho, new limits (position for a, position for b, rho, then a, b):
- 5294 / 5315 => 2.90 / 15.01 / 13.55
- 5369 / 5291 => 3.10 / 13.23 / 14.64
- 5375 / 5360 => 2.98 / 12.95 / 12.69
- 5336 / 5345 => 3.03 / 13.44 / 13.79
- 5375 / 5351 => 3.09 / 12.95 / 14.21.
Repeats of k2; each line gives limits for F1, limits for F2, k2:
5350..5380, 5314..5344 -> -1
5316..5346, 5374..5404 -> 0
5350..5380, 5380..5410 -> 4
